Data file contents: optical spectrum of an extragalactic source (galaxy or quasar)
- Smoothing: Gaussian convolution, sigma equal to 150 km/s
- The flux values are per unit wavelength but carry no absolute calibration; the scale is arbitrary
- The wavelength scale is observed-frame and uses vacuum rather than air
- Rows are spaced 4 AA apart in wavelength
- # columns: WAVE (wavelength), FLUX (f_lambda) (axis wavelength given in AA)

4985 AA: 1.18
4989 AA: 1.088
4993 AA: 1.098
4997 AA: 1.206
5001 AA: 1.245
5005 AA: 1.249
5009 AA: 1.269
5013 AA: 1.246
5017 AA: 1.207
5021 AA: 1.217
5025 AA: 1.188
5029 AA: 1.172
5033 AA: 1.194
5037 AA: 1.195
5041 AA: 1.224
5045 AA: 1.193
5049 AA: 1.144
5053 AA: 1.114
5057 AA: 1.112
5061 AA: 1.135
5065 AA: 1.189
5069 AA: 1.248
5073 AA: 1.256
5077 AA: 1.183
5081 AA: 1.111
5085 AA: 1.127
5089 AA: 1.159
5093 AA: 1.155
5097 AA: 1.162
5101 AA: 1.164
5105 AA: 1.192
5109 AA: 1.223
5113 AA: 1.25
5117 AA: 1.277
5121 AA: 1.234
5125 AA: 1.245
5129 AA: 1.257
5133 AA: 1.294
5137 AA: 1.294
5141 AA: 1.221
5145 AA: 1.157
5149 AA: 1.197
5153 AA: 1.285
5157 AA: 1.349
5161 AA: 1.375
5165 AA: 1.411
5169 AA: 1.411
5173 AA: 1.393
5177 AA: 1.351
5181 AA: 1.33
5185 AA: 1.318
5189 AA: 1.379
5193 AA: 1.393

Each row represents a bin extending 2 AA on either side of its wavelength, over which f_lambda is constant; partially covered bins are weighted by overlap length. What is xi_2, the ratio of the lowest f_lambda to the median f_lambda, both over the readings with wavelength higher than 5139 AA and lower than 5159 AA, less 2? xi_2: -1.05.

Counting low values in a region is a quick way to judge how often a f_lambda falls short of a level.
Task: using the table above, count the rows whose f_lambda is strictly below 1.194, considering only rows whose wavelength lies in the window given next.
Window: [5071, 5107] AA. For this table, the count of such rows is 8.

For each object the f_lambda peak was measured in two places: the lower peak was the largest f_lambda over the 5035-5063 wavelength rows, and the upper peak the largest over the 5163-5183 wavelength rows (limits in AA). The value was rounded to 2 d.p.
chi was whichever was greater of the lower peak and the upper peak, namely 1.41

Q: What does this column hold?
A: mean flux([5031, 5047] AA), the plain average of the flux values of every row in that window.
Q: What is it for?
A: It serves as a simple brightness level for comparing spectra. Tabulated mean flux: 1.20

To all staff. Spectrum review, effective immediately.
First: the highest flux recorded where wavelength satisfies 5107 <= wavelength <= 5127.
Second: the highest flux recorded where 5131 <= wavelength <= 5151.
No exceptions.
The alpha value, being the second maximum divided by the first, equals 1.01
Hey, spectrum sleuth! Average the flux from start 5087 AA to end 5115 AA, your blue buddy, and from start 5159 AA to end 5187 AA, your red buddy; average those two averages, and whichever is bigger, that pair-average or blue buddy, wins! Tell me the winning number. 1.28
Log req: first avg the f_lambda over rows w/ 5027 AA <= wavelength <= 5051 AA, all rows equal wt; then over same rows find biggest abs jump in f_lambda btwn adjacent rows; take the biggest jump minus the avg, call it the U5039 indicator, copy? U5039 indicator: -1.14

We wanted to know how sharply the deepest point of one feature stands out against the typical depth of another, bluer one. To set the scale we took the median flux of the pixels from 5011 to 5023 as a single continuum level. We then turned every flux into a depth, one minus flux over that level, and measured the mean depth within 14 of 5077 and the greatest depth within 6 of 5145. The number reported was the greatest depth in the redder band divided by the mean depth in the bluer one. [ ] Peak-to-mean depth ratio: 1.7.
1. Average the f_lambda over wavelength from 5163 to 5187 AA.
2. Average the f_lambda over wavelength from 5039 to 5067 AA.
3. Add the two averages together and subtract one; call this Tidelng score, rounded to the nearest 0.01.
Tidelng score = 1.53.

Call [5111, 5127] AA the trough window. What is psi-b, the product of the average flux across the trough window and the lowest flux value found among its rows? 1.54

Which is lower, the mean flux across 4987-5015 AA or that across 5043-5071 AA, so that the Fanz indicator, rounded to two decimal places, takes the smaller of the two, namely 1.16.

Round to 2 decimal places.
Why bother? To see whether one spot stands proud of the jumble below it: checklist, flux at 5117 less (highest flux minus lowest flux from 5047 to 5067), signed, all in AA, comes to 1.20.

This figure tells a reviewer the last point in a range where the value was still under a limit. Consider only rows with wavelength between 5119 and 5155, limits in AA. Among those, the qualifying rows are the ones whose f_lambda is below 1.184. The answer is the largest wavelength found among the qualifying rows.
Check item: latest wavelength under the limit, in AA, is 5145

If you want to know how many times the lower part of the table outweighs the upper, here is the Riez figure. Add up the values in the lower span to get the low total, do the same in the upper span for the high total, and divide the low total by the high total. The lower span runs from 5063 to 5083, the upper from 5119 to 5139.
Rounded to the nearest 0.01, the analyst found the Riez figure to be 0.95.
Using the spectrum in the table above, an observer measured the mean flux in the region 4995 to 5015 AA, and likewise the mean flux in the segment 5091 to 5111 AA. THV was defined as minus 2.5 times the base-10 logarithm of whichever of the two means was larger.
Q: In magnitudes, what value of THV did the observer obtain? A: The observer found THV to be -0.236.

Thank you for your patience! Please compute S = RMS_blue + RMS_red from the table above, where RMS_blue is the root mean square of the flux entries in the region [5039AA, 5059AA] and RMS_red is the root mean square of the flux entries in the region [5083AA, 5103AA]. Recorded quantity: 2.31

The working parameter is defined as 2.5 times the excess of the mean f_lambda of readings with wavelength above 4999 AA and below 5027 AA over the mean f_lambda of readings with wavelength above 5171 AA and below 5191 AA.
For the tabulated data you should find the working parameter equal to -0.31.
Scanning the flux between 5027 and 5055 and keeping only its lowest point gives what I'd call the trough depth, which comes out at 1.114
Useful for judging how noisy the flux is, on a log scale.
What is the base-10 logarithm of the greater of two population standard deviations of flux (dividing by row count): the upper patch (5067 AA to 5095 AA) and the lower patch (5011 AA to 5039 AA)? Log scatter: -1.28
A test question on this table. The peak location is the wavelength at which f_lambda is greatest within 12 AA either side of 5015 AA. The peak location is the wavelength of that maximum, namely 5009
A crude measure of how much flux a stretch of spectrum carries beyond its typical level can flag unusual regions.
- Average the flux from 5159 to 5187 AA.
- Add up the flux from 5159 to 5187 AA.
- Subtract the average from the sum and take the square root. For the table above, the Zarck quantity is 2.87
